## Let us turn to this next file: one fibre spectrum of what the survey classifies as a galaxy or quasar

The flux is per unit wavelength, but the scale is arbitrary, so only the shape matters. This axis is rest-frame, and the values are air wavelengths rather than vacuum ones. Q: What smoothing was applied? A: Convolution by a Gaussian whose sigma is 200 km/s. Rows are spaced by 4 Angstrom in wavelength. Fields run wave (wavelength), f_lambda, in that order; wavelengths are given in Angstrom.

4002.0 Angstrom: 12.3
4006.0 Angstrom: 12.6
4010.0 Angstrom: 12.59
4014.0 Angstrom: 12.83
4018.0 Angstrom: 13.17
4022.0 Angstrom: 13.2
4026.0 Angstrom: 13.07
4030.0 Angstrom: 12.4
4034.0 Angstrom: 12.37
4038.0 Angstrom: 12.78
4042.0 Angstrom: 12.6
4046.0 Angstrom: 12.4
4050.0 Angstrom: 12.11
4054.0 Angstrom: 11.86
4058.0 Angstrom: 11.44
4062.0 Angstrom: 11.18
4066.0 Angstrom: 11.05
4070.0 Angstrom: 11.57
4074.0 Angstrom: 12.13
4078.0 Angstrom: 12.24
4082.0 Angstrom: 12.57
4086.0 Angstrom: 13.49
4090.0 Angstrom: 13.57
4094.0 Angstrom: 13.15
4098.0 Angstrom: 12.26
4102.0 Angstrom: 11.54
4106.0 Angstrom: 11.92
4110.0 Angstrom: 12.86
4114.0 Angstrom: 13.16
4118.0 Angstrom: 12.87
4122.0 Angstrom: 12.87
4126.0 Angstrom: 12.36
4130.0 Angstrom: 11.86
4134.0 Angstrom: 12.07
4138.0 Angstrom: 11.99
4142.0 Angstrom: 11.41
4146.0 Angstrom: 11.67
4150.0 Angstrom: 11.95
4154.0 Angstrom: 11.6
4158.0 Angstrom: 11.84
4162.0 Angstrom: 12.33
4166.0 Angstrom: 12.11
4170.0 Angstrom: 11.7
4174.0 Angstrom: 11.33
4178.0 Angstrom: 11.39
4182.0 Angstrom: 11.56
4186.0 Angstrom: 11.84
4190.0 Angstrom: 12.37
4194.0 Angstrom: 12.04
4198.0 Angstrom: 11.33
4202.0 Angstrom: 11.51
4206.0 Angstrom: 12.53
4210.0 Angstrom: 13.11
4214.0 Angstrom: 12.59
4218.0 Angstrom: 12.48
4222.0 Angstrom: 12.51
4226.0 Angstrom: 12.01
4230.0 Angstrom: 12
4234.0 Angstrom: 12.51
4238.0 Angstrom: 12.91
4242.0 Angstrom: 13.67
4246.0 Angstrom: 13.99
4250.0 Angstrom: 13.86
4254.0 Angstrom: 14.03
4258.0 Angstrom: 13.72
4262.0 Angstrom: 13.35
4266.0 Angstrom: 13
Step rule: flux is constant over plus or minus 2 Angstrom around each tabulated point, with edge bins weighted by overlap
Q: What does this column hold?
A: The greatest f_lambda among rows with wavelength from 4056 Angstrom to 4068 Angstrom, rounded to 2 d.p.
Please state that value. 11.44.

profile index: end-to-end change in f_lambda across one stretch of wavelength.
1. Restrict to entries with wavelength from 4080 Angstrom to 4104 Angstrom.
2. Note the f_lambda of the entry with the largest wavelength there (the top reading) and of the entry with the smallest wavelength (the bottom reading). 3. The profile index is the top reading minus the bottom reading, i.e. -1.0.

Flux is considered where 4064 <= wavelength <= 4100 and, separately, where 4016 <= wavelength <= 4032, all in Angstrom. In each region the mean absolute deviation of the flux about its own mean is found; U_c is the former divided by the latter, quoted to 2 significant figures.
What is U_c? 2.4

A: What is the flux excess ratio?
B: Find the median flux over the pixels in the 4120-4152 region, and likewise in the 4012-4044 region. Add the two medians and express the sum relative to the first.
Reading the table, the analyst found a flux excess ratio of 2.070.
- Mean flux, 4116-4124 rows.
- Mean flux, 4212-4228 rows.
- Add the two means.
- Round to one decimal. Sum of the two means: 25.3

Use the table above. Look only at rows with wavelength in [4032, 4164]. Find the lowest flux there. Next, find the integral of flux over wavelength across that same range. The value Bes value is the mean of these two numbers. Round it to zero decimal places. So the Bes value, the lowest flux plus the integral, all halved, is 812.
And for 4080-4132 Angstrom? 335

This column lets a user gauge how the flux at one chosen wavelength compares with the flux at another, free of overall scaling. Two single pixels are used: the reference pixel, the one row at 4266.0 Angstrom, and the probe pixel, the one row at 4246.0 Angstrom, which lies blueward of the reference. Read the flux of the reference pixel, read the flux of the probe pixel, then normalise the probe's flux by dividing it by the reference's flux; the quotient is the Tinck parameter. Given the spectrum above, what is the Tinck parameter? 1.08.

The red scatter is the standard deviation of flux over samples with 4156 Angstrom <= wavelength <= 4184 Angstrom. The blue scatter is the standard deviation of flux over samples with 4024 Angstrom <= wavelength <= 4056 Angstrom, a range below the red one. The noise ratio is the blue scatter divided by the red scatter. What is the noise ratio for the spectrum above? 1.0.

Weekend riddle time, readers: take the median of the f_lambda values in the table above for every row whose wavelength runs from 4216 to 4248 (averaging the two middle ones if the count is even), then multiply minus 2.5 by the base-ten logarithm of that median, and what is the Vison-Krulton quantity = -2.743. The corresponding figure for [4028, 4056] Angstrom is -2.734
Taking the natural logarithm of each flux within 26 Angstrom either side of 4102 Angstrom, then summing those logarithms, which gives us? 33.0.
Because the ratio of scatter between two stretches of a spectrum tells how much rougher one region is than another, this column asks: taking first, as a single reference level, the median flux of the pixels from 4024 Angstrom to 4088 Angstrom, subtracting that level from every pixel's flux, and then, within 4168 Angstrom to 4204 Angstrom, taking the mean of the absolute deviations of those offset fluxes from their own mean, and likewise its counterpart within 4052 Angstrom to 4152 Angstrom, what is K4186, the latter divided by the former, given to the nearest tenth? 2.1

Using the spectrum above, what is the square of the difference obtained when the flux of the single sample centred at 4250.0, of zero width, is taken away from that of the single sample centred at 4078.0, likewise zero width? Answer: 2.6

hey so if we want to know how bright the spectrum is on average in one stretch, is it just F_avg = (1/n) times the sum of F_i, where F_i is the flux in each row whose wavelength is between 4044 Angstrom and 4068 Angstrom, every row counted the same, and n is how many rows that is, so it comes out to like 11.7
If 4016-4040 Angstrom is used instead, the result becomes 12.8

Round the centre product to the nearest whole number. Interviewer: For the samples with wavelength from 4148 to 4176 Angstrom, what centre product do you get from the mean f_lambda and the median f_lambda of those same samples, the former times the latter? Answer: 140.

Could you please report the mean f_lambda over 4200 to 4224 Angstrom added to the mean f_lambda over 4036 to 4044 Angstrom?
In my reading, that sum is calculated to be 25.1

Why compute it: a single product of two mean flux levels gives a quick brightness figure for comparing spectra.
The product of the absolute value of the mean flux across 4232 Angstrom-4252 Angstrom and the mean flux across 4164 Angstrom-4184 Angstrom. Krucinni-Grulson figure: 155.5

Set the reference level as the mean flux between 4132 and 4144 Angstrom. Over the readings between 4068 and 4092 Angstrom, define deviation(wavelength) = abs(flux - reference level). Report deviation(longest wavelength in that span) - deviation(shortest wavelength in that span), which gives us 1.5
